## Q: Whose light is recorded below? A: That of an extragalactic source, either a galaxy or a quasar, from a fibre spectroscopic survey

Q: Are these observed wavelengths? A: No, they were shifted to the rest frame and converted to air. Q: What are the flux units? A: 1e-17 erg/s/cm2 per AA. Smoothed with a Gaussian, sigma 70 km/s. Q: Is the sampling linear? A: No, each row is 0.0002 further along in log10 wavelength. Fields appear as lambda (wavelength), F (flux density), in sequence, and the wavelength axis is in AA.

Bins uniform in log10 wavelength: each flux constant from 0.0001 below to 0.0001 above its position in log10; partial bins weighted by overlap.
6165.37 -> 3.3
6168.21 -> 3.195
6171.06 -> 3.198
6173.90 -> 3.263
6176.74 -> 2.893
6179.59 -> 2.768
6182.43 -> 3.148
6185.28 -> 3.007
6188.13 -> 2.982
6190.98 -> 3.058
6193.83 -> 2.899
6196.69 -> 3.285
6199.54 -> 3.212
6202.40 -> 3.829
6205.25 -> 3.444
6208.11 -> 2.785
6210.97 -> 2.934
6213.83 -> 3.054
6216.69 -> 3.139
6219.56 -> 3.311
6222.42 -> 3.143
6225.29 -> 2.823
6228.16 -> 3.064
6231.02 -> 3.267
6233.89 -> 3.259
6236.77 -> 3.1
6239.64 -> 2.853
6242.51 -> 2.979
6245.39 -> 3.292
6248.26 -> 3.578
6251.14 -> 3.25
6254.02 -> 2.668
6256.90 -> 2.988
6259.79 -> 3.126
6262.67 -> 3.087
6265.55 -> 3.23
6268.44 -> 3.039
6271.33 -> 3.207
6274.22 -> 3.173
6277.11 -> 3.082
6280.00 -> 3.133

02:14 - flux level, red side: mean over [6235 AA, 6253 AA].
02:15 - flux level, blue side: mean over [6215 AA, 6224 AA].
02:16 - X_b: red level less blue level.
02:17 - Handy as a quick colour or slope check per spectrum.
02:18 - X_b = -0.022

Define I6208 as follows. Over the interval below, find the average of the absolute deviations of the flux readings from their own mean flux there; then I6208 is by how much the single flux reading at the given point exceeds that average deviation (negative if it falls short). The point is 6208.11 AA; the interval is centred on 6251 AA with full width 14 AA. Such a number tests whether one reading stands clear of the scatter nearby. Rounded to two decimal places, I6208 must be 2.52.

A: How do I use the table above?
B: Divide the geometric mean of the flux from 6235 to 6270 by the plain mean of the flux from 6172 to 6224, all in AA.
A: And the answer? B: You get 0.99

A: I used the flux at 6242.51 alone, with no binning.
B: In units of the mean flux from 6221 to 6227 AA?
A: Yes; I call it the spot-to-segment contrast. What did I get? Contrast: 1.00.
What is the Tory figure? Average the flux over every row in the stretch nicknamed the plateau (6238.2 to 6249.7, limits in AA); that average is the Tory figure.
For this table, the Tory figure 3.18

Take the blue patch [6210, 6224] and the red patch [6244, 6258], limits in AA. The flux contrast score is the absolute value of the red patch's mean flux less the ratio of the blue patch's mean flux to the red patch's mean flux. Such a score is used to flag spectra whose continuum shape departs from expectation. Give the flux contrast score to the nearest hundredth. 2.17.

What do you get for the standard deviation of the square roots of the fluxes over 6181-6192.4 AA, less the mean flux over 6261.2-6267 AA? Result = -3.14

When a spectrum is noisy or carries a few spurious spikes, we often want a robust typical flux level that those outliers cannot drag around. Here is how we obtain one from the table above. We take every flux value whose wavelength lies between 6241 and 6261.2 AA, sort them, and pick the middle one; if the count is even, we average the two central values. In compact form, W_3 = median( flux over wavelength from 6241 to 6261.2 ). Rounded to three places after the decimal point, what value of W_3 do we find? 3.126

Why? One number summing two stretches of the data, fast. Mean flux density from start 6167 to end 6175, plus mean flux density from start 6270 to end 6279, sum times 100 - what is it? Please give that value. 637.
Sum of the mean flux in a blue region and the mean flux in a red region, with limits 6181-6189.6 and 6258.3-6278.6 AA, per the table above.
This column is 6.18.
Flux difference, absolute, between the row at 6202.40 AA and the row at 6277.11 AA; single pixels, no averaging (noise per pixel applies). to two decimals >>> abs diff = 0.75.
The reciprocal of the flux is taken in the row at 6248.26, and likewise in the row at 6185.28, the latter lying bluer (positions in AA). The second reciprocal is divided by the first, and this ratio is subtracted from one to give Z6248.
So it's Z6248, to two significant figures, -0.19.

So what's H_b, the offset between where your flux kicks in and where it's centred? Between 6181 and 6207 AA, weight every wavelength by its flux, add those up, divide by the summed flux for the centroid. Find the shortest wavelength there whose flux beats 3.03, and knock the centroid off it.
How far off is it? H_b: -11.8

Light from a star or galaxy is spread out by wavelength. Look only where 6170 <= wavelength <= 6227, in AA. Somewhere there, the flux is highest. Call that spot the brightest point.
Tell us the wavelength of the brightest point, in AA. 6202.40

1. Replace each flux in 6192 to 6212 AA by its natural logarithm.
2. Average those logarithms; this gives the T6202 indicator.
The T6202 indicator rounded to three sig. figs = 1.16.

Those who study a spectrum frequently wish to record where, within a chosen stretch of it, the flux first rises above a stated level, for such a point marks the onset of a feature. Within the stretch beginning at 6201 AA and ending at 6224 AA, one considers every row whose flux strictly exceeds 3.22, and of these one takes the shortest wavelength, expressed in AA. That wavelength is 6202.40 AA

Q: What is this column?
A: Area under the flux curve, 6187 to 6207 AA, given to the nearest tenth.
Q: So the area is 64.8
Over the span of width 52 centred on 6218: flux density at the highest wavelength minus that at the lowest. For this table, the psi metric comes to 0.08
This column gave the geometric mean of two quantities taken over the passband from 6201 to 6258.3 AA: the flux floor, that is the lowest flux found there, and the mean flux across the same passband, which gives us 2.89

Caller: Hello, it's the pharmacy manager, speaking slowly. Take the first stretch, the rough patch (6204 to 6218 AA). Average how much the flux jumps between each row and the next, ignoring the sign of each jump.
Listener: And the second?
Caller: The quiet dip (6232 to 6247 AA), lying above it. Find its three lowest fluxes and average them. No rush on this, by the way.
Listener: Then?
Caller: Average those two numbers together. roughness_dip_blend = 1.615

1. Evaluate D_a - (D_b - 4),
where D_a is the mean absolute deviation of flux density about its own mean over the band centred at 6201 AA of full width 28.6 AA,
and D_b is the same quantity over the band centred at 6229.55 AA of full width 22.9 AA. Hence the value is 4.09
